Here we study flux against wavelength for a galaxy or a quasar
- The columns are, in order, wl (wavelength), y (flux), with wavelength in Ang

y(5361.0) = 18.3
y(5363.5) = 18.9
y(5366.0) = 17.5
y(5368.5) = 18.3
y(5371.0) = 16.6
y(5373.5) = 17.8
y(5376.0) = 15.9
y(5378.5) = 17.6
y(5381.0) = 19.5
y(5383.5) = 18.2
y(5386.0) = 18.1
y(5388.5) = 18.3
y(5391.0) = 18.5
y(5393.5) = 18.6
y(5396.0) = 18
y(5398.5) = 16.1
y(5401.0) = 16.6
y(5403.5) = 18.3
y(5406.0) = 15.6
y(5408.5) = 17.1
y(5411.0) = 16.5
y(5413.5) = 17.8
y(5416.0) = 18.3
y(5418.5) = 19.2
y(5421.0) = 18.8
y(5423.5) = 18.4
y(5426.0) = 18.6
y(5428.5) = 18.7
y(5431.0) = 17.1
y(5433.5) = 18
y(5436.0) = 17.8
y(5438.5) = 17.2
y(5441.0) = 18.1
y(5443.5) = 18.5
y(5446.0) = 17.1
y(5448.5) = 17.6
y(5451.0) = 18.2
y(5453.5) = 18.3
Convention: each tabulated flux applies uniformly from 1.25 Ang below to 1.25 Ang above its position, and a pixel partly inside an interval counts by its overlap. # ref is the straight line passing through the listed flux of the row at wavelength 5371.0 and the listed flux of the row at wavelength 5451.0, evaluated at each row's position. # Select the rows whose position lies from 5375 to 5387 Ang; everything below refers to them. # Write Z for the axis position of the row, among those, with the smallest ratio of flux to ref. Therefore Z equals 5376.0 Ang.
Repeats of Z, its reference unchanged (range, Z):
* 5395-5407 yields 5406.0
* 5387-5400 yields 5398.5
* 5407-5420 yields 5411.0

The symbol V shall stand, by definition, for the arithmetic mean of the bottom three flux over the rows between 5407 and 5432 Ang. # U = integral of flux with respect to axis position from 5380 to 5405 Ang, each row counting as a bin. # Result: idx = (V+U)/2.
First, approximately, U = 450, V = 16.9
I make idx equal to 233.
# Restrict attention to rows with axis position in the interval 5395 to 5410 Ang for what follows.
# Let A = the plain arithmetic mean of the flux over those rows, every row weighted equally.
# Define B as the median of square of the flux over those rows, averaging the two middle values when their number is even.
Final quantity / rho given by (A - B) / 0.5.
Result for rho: -534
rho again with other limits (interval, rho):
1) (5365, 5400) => -616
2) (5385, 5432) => -634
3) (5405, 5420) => -574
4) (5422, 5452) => -616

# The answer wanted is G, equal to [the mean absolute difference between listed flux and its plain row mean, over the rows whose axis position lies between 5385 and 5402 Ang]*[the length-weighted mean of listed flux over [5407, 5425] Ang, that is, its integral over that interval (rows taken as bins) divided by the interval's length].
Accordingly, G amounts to 14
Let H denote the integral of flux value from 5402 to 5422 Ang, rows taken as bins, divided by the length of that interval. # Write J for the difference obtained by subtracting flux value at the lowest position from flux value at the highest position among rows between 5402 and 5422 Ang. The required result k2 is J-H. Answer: -17.2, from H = 17.7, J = 0.5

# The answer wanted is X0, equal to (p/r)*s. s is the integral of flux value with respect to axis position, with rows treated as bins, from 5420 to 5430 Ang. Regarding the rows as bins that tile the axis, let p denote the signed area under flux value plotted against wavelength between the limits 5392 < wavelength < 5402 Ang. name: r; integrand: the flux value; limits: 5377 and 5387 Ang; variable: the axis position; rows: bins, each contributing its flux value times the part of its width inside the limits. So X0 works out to 176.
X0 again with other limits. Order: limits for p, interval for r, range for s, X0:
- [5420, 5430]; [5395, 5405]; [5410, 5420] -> 195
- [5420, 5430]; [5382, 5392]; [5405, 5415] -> 171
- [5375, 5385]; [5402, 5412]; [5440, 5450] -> 189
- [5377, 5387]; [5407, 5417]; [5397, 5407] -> 176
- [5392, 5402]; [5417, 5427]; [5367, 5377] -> 159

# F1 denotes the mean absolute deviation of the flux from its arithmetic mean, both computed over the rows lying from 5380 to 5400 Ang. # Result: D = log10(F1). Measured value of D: -0.24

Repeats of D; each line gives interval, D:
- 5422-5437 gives -0.33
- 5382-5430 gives -0.10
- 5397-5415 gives -0.12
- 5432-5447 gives -0.37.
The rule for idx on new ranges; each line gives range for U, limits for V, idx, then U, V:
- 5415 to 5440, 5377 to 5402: 236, 455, 16.8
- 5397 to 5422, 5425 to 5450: 226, 436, 17.1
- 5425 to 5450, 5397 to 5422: 231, 447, 16.1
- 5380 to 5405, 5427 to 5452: 233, 450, 17.1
